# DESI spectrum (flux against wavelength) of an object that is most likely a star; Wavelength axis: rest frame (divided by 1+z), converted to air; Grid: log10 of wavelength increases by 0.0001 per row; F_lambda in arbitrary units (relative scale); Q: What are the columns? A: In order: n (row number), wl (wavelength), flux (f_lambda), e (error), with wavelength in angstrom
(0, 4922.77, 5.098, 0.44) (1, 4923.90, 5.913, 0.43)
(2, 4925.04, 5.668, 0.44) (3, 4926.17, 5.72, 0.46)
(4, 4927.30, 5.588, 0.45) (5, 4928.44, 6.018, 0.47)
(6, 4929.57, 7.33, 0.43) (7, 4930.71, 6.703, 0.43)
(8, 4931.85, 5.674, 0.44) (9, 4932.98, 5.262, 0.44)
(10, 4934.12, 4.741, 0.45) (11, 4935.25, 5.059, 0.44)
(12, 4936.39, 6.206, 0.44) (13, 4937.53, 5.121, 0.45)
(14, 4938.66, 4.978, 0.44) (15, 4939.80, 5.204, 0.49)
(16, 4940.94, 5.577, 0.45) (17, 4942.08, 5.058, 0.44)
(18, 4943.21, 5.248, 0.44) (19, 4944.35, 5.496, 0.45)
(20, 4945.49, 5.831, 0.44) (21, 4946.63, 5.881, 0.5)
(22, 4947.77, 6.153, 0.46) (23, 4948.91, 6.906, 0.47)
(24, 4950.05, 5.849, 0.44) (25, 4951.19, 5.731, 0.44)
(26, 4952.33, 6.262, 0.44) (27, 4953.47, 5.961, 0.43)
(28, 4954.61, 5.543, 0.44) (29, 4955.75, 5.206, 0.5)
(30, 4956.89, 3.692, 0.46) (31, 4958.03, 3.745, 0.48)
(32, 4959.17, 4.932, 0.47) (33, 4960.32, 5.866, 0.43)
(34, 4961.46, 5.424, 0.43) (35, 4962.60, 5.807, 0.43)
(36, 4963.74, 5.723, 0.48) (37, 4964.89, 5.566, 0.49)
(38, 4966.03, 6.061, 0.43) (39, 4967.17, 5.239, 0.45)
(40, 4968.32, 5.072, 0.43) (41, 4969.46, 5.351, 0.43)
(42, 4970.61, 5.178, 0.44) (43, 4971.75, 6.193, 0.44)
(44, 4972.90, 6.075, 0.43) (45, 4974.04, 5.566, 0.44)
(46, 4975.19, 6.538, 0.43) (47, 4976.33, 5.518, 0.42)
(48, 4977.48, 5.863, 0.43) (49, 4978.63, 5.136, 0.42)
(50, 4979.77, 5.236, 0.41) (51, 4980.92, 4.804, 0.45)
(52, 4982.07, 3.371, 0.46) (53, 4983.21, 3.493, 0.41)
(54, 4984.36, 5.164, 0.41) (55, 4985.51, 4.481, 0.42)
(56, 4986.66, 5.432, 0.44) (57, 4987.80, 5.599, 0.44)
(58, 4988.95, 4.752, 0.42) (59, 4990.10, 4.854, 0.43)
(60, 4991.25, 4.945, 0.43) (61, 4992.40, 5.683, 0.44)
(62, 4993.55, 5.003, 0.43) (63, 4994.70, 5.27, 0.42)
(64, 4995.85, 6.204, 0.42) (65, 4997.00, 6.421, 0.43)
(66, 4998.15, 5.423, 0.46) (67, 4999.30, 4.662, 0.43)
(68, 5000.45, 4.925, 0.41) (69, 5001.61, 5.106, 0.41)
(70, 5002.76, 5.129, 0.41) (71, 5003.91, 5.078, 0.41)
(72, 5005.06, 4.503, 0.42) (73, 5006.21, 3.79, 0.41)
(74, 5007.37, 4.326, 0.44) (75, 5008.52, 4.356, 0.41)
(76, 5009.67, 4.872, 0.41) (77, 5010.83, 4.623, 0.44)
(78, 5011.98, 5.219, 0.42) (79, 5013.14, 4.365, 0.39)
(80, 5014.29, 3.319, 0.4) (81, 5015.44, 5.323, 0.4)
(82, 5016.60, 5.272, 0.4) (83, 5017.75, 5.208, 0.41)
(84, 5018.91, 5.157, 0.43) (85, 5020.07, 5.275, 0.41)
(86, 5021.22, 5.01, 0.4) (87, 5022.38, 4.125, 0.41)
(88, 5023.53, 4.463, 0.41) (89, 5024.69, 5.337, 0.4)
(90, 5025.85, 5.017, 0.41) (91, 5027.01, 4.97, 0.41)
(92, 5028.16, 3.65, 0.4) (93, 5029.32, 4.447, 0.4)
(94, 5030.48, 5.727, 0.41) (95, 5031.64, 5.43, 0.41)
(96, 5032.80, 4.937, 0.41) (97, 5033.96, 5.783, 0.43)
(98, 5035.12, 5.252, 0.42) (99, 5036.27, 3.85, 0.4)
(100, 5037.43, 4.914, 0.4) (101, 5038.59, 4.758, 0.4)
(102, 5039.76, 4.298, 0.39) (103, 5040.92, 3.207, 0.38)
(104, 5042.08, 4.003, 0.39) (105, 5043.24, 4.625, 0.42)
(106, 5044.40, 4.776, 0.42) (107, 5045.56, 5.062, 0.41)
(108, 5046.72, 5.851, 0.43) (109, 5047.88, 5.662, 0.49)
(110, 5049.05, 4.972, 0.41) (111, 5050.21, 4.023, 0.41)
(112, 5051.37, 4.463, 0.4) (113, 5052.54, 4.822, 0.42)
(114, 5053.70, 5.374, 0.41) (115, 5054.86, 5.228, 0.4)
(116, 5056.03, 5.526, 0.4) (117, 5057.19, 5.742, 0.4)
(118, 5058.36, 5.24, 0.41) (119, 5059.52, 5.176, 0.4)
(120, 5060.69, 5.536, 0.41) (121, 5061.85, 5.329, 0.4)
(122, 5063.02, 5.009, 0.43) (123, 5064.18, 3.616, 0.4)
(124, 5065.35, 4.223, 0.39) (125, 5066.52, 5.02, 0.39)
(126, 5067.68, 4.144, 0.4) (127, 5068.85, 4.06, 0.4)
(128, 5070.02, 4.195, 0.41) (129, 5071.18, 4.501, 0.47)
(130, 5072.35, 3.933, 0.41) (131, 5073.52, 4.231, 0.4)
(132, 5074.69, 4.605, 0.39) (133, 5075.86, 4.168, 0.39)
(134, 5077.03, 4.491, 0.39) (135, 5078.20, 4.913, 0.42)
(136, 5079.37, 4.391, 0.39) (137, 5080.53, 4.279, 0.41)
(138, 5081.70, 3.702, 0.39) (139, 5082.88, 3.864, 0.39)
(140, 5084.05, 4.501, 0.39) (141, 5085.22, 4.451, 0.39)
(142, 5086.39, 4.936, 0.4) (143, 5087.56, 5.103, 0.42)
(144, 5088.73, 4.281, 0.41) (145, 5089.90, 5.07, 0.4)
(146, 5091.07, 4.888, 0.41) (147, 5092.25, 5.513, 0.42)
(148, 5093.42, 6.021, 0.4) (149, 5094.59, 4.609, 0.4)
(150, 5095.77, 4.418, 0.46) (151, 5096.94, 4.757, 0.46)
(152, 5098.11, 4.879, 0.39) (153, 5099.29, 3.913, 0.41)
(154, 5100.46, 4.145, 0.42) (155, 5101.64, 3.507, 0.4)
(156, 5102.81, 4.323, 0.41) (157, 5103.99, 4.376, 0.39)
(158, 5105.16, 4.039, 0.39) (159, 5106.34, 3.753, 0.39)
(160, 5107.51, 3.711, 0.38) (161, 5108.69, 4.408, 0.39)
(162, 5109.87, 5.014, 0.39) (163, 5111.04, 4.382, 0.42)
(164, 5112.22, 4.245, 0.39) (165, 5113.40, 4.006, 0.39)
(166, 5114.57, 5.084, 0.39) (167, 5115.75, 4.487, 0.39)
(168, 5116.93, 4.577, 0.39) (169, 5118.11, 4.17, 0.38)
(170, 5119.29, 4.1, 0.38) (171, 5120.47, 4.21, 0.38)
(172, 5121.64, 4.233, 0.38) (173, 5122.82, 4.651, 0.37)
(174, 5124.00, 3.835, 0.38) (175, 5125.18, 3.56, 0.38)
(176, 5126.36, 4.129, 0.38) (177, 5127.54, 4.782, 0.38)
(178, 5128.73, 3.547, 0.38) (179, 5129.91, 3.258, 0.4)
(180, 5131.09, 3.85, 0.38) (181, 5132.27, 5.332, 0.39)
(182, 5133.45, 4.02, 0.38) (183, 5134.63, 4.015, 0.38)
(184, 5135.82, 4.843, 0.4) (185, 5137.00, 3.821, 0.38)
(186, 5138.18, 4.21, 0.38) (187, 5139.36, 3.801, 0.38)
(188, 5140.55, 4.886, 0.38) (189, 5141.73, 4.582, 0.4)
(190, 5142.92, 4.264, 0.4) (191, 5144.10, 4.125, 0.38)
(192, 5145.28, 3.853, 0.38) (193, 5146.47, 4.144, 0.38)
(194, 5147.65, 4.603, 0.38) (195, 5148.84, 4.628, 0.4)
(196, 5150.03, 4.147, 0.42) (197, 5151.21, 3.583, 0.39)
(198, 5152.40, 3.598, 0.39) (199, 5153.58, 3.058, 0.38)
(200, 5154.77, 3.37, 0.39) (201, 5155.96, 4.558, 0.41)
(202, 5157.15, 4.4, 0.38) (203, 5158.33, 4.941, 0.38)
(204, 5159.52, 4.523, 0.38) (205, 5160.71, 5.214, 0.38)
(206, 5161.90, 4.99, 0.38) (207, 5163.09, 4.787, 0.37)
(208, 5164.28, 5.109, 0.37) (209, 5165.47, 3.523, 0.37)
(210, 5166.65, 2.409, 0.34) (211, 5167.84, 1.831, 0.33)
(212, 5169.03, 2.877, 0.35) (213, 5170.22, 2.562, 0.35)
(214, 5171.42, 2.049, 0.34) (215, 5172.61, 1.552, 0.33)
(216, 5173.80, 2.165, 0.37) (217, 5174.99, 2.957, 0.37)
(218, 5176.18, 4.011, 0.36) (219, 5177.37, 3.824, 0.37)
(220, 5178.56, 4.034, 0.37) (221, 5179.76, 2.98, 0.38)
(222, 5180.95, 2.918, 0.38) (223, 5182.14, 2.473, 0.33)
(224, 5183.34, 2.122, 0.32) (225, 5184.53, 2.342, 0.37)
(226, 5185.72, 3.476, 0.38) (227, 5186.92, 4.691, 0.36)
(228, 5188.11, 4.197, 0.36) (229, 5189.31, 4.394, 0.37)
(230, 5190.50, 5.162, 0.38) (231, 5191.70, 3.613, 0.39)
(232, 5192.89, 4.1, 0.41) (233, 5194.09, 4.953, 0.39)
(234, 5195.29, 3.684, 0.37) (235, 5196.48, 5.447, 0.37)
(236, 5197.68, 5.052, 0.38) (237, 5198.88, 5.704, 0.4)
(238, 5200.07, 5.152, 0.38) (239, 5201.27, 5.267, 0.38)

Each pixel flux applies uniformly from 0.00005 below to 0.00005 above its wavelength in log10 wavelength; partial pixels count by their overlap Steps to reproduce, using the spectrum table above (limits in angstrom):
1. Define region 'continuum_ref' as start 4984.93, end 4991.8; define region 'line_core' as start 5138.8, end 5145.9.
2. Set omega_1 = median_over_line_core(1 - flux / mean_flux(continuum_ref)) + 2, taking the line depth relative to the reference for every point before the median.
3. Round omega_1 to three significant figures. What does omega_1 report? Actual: 2.16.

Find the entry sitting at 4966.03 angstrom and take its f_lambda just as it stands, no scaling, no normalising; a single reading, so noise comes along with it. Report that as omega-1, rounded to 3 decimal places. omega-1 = 6.061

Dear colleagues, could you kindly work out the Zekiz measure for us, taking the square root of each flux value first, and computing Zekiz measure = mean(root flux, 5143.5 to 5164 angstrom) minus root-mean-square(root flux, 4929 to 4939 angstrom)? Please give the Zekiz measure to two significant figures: -0.32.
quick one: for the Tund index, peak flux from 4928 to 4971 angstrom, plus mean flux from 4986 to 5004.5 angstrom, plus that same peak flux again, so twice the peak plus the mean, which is 19.9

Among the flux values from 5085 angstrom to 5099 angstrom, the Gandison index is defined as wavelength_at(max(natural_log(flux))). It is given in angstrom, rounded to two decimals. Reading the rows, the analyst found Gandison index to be 5093.42 angstrom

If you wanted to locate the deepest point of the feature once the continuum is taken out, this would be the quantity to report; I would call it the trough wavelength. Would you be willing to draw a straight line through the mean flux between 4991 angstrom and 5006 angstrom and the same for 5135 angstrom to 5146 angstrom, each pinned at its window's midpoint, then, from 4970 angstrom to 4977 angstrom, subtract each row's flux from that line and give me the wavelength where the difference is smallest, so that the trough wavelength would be 4975.19 angstrom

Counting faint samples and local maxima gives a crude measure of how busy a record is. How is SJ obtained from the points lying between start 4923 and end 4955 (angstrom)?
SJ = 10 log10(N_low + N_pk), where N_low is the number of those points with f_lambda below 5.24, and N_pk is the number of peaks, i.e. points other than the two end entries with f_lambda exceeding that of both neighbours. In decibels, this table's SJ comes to 10.79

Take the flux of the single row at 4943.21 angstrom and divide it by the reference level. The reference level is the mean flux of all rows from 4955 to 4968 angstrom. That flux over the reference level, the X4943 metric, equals 1.01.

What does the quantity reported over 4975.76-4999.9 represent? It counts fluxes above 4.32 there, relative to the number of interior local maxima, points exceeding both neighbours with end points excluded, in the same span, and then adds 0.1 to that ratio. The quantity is 3.3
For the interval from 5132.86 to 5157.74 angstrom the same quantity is 1.3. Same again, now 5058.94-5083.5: 2.1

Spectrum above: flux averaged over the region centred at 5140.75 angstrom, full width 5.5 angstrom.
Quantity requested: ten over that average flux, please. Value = 2.30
